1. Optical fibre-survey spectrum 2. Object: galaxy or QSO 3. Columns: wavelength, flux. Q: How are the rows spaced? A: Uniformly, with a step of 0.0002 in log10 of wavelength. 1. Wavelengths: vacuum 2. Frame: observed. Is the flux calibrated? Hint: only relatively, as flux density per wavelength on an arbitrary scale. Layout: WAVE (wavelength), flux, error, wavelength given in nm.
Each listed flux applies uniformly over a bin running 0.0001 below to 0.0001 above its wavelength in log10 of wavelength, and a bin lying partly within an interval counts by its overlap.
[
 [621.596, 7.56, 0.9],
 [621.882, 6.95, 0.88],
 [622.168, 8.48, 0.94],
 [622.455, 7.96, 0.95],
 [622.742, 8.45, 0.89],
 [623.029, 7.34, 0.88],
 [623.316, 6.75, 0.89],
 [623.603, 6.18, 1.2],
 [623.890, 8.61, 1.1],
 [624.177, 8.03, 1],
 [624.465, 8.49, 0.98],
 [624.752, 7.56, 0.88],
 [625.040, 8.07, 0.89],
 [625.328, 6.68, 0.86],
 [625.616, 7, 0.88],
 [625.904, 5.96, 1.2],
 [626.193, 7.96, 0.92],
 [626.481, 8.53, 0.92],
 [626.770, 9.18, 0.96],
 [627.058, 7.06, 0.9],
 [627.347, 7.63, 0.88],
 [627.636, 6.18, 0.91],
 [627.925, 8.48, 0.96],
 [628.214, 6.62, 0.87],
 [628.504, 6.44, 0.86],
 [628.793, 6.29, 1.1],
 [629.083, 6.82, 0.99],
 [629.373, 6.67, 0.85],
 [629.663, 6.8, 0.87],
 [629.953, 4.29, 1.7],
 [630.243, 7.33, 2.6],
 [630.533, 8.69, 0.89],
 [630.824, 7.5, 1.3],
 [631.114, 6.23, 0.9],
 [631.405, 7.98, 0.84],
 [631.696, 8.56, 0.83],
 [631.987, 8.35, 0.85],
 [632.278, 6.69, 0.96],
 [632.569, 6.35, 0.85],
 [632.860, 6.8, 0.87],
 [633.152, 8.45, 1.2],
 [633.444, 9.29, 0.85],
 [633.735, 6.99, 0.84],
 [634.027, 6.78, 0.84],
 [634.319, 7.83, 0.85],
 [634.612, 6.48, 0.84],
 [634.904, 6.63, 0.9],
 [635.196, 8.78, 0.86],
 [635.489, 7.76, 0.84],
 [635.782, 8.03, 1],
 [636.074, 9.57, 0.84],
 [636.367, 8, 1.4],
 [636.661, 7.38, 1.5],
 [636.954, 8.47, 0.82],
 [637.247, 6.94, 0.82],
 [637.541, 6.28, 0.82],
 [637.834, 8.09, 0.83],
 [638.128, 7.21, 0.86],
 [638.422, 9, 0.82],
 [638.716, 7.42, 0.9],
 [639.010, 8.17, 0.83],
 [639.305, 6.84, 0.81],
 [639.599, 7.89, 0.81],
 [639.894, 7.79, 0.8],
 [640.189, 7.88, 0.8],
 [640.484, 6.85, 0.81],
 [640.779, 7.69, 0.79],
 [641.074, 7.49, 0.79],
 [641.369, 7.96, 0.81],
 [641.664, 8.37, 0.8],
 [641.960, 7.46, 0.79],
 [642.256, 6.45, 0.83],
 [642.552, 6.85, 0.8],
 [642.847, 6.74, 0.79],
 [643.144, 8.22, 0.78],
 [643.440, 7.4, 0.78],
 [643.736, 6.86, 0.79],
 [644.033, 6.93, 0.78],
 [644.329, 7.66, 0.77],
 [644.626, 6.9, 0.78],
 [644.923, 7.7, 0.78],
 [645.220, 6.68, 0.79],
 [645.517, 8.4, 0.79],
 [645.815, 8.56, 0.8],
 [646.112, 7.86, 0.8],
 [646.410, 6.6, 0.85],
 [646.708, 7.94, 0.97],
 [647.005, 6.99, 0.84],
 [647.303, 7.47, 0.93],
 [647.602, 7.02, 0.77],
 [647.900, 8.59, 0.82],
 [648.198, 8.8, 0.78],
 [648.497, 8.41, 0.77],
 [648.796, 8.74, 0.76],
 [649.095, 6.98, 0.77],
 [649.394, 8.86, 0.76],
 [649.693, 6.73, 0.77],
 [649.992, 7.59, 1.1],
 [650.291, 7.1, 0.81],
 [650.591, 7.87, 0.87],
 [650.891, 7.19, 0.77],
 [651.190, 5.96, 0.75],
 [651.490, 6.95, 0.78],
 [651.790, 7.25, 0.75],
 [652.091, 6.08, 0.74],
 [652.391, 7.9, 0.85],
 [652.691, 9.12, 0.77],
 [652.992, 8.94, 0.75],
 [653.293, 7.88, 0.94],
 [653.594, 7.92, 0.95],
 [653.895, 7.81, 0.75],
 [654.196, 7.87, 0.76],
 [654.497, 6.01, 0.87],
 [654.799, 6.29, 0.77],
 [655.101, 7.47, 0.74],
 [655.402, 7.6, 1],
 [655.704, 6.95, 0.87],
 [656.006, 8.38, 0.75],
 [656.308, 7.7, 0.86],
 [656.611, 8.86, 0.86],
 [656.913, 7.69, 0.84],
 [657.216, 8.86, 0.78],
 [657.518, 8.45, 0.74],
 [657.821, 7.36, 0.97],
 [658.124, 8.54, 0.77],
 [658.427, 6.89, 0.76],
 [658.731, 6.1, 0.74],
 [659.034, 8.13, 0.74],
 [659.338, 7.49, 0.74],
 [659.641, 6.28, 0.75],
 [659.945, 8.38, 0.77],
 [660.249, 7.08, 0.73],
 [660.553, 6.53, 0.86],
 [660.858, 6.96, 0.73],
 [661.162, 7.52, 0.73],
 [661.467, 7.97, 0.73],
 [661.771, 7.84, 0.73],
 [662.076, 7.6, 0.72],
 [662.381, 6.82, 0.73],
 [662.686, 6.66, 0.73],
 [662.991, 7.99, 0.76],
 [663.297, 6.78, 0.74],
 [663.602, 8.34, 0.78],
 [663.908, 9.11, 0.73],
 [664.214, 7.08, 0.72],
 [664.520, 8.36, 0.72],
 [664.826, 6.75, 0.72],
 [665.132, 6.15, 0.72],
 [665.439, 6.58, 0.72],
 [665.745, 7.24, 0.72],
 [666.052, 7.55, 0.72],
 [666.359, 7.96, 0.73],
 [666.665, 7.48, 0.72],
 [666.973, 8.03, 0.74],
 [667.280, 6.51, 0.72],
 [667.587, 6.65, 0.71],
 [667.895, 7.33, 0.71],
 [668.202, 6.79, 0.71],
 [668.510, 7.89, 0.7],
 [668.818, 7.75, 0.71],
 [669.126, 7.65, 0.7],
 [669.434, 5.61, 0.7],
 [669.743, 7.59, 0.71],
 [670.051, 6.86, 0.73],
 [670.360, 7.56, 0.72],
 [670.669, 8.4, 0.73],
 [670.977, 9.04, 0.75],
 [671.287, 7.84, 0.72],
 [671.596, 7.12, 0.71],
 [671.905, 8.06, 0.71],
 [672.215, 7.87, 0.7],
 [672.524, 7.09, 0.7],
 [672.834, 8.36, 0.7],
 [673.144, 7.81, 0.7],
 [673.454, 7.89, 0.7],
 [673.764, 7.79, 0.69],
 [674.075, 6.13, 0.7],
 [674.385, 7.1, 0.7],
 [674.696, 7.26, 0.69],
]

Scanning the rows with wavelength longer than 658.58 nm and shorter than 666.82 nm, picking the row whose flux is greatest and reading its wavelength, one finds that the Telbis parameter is 663.908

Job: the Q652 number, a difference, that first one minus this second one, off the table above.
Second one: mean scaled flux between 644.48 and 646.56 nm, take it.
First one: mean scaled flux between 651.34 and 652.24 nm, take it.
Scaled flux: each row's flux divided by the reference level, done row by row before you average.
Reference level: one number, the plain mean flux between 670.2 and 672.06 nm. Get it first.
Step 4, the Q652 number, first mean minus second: -0.10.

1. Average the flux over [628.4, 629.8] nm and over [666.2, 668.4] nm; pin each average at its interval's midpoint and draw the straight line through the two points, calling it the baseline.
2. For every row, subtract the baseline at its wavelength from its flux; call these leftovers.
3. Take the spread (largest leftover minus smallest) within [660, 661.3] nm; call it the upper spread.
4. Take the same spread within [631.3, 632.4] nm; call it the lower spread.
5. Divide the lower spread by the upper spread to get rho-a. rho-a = 1.9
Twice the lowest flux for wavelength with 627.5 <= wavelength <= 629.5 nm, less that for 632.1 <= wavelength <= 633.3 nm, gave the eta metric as 6.0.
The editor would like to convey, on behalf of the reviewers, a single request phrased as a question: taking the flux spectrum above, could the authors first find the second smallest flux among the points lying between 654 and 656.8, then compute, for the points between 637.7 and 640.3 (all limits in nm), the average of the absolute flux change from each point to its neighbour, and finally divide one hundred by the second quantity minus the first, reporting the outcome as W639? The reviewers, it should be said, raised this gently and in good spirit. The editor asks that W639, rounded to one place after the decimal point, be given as -18.7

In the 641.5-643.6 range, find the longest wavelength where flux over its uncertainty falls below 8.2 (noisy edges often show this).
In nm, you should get 642.256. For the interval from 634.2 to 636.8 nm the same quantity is 636.661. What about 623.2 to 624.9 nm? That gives 624.177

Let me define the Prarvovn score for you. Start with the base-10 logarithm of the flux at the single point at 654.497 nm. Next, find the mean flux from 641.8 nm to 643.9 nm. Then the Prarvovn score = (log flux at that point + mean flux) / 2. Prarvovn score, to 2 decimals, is 3.96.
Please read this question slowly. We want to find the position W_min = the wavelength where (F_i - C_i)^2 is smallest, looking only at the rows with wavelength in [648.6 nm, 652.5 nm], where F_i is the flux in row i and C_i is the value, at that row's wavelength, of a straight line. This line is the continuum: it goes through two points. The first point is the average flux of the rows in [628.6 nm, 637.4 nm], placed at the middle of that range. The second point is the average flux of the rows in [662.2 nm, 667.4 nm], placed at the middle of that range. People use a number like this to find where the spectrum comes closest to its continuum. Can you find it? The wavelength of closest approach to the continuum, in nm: 651.790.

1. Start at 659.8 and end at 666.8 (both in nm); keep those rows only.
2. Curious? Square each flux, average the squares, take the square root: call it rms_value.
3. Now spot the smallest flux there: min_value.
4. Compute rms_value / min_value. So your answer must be 1.21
